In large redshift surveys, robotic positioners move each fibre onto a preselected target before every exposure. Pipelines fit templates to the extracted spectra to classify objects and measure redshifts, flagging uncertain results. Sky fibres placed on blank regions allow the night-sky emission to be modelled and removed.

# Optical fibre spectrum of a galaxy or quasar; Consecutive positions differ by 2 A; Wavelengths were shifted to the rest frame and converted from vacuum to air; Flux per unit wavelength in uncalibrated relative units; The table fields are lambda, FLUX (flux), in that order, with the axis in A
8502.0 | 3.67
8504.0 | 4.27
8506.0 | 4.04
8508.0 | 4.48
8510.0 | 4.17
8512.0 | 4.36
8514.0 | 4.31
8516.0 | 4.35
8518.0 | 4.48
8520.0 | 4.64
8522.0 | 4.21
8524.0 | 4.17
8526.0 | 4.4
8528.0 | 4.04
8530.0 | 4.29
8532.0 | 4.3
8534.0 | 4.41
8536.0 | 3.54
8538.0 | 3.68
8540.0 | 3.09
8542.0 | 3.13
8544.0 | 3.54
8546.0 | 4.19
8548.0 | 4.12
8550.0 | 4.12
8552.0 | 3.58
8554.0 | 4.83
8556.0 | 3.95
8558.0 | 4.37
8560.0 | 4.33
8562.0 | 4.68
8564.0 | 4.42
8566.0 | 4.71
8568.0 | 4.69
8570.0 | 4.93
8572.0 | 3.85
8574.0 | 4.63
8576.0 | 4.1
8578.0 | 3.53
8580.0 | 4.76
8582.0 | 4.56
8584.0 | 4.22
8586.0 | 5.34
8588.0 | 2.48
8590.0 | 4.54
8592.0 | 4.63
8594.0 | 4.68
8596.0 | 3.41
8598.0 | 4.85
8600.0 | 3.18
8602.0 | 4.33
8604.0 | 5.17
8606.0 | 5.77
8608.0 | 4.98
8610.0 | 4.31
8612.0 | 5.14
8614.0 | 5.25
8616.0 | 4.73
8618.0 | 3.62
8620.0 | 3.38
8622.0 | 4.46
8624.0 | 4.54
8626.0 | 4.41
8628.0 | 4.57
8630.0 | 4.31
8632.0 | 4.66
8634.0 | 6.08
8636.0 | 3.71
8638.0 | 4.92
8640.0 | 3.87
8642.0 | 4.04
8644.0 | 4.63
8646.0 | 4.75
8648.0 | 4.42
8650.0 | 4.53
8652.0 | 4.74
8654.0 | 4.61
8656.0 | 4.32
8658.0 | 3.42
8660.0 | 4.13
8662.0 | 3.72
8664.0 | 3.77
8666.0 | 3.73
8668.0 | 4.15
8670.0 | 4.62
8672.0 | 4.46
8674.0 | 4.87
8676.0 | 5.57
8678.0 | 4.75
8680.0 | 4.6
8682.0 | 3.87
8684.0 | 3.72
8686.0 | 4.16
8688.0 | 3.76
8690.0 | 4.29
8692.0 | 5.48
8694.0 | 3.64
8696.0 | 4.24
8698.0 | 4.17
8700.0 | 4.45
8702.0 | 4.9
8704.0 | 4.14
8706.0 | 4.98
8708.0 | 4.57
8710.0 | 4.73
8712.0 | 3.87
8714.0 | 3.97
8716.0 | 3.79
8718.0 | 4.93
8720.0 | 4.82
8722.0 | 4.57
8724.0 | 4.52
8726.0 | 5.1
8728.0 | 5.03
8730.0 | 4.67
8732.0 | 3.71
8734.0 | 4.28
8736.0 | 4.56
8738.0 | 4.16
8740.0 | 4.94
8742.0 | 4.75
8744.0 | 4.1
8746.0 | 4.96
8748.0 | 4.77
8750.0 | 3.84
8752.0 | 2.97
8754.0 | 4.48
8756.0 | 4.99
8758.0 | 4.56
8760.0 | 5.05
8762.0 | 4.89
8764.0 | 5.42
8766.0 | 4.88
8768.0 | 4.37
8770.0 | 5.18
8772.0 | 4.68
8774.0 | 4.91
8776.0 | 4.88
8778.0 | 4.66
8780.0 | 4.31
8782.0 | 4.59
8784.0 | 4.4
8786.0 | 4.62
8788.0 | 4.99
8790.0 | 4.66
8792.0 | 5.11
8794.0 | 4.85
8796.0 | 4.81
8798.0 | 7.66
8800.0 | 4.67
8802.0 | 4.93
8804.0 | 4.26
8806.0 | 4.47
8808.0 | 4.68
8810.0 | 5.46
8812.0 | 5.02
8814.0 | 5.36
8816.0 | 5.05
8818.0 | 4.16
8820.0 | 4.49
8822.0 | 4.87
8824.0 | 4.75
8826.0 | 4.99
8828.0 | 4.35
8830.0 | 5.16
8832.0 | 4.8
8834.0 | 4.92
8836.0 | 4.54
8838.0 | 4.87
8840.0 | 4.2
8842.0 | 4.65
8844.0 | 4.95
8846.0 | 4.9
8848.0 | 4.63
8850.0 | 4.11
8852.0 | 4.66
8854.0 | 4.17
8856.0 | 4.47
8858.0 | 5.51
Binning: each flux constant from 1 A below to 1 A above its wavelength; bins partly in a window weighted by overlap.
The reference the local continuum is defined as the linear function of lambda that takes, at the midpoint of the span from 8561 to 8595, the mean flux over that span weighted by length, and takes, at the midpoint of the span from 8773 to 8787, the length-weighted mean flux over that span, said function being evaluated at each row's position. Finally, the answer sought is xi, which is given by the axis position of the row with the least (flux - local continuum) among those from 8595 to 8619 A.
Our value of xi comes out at 8600.0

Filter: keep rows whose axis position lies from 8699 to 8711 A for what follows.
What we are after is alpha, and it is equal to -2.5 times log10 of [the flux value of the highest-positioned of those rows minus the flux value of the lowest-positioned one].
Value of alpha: 1.4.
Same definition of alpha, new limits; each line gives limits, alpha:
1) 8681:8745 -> 1.6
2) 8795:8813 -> 1.7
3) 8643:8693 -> 0.2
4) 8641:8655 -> 0.6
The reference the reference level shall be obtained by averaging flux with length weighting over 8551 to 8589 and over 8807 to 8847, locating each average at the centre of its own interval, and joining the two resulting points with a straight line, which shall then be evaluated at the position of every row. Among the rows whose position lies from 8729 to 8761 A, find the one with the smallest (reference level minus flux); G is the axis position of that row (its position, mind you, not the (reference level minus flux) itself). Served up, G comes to 8760.0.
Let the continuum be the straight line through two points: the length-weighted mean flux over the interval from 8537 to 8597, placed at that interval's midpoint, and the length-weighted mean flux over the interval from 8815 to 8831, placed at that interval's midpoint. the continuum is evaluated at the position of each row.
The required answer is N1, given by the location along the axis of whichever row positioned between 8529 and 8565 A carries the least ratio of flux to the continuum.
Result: 8540.0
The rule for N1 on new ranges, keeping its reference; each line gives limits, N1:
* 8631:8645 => 8636.0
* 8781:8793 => 8784.0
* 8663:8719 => 8694.0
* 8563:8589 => 8588.0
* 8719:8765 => 8752.0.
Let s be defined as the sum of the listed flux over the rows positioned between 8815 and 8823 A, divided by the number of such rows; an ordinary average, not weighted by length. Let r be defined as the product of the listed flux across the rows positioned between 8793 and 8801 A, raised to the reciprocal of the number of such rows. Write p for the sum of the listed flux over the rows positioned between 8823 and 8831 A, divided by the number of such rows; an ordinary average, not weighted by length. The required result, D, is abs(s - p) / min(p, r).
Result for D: 0.04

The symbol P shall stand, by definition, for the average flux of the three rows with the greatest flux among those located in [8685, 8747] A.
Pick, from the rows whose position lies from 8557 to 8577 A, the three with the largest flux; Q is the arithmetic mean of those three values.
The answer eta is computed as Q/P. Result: 0.92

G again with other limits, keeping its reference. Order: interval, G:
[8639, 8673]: 8646.0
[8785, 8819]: 8798.0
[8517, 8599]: 8586.0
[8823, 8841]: 8830.0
